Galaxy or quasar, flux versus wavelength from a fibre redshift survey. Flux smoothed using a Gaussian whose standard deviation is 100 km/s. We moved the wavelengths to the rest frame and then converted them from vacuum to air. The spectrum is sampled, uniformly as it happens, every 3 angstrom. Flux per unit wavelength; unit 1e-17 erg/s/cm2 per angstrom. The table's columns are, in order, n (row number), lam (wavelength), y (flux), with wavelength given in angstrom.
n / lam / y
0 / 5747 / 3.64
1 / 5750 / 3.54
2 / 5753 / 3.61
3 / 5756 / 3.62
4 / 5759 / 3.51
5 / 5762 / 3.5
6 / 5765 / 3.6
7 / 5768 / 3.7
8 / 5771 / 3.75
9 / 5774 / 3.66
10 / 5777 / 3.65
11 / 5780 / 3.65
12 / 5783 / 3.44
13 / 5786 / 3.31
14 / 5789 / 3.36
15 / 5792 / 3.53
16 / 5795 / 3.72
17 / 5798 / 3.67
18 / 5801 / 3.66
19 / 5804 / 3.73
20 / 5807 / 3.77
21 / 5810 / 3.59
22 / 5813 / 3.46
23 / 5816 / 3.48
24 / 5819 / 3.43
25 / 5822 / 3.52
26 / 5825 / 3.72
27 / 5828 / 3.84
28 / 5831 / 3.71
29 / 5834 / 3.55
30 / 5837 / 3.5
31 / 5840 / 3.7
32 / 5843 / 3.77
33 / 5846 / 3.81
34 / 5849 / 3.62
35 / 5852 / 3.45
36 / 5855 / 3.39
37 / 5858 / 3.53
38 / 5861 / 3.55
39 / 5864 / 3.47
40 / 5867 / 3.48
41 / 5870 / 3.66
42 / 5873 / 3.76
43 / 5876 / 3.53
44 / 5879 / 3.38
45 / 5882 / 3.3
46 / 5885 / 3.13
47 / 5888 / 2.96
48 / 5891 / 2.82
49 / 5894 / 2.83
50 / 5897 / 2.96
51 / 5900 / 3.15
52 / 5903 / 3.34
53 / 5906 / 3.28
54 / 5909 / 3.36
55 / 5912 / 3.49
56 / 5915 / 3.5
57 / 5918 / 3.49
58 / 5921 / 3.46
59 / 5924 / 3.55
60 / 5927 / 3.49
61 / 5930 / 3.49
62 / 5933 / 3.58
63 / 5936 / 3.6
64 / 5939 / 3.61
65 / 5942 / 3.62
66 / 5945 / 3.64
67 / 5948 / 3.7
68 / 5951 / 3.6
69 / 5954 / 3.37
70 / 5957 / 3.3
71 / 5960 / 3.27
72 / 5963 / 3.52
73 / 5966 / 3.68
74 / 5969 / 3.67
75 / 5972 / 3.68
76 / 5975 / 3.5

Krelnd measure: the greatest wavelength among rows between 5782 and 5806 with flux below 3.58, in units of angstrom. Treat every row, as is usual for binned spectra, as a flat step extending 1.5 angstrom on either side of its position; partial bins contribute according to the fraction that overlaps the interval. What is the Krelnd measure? 5792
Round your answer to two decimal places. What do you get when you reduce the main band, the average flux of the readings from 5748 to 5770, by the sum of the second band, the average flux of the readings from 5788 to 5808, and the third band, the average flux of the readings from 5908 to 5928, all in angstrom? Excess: -3.53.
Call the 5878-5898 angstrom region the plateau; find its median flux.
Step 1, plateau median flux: 2.96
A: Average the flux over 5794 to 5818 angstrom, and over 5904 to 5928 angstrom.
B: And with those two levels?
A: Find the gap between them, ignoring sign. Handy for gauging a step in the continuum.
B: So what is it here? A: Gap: 0.18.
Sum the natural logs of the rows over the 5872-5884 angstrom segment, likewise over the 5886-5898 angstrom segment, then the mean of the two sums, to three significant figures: 4.62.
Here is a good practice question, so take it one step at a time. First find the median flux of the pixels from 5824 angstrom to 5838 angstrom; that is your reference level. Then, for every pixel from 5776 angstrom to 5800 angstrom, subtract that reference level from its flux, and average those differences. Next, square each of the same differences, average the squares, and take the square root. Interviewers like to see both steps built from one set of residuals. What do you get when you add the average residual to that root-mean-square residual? 0.054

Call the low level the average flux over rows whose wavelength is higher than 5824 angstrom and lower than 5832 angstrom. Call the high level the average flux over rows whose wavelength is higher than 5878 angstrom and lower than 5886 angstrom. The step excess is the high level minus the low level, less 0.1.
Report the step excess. -0.59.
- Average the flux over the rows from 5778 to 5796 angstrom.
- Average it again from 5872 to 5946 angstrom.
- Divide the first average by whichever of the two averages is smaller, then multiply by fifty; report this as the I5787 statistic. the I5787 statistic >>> 51.9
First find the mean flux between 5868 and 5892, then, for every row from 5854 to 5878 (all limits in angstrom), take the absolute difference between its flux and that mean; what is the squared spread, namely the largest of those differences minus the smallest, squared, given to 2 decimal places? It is 0.14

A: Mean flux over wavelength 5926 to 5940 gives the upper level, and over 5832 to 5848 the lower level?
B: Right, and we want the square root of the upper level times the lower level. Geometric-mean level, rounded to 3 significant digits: 3.61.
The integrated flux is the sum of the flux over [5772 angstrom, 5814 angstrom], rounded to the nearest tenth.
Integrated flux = 50.2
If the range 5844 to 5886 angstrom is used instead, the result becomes 49.1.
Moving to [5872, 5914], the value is 45.3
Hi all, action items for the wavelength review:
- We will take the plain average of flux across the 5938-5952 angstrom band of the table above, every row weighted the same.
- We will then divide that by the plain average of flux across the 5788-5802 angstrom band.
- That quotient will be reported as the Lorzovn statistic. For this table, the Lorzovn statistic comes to 1.01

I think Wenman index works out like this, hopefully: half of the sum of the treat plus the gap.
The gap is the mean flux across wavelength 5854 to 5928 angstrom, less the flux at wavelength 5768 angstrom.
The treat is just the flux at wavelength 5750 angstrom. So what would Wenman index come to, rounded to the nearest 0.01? 1.60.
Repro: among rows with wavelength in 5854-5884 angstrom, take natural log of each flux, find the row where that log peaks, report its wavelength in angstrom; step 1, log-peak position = 5873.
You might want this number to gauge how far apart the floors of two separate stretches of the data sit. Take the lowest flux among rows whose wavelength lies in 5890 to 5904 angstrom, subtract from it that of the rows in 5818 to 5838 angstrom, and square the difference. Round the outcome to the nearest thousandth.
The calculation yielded 0.372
